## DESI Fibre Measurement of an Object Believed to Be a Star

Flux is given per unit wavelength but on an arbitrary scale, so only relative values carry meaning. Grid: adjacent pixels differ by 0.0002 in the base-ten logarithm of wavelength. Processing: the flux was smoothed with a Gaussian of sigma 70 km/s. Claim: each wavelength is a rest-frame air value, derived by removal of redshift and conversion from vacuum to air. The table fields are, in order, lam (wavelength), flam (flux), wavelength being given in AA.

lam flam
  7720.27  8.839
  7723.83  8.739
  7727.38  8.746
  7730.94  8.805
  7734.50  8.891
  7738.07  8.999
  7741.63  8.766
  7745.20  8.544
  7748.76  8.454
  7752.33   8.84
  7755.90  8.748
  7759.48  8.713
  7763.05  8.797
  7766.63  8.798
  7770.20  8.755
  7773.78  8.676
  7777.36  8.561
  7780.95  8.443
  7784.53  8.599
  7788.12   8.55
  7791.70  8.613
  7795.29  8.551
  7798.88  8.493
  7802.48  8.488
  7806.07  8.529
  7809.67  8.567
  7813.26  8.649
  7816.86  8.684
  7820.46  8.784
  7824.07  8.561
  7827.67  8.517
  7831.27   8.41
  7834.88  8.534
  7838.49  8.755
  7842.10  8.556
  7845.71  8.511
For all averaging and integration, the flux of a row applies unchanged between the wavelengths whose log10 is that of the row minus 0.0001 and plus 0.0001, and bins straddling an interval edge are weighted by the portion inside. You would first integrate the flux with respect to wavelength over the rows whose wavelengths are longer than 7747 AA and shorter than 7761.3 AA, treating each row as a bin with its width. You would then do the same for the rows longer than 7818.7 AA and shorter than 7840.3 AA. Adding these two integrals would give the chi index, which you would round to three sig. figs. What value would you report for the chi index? 310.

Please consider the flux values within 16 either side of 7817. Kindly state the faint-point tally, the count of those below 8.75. 8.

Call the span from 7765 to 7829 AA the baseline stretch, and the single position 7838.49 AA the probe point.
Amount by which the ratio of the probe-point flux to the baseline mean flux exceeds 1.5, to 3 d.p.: -0.482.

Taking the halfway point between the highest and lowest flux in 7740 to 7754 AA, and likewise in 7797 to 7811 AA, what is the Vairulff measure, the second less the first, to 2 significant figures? -0.12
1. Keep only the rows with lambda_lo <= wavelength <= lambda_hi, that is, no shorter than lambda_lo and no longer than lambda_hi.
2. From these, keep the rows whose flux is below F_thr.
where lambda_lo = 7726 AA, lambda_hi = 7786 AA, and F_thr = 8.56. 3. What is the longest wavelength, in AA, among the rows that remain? 7780.95 AA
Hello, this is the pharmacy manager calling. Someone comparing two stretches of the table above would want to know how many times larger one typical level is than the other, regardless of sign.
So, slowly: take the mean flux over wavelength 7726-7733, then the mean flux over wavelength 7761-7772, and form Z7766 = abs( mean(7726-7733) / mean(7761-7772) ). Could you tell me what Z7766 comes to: 0.999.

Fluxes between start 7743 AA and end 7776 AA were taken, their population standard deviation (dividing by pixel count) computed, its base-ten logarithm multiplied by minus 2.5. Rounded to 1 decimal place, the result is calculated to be 2.3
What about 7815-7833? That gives 2.2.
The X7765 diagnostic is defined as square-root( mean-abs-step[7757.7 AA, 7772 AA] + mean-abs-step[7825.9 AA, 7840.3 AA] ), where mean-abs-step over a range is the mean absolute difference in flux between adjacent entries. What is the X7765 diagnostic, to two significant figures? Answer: 0.44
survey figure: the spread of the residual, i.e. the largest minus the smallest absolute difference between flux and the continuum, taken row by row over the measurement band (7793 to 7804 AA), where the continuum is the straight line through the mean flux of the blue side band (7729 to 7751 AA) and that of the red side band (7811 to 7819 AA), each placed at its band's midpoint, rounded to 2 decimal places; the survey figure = 0.06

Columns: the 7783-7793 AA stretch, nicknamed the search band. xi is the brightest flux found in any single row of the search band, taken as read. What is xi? 8.613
